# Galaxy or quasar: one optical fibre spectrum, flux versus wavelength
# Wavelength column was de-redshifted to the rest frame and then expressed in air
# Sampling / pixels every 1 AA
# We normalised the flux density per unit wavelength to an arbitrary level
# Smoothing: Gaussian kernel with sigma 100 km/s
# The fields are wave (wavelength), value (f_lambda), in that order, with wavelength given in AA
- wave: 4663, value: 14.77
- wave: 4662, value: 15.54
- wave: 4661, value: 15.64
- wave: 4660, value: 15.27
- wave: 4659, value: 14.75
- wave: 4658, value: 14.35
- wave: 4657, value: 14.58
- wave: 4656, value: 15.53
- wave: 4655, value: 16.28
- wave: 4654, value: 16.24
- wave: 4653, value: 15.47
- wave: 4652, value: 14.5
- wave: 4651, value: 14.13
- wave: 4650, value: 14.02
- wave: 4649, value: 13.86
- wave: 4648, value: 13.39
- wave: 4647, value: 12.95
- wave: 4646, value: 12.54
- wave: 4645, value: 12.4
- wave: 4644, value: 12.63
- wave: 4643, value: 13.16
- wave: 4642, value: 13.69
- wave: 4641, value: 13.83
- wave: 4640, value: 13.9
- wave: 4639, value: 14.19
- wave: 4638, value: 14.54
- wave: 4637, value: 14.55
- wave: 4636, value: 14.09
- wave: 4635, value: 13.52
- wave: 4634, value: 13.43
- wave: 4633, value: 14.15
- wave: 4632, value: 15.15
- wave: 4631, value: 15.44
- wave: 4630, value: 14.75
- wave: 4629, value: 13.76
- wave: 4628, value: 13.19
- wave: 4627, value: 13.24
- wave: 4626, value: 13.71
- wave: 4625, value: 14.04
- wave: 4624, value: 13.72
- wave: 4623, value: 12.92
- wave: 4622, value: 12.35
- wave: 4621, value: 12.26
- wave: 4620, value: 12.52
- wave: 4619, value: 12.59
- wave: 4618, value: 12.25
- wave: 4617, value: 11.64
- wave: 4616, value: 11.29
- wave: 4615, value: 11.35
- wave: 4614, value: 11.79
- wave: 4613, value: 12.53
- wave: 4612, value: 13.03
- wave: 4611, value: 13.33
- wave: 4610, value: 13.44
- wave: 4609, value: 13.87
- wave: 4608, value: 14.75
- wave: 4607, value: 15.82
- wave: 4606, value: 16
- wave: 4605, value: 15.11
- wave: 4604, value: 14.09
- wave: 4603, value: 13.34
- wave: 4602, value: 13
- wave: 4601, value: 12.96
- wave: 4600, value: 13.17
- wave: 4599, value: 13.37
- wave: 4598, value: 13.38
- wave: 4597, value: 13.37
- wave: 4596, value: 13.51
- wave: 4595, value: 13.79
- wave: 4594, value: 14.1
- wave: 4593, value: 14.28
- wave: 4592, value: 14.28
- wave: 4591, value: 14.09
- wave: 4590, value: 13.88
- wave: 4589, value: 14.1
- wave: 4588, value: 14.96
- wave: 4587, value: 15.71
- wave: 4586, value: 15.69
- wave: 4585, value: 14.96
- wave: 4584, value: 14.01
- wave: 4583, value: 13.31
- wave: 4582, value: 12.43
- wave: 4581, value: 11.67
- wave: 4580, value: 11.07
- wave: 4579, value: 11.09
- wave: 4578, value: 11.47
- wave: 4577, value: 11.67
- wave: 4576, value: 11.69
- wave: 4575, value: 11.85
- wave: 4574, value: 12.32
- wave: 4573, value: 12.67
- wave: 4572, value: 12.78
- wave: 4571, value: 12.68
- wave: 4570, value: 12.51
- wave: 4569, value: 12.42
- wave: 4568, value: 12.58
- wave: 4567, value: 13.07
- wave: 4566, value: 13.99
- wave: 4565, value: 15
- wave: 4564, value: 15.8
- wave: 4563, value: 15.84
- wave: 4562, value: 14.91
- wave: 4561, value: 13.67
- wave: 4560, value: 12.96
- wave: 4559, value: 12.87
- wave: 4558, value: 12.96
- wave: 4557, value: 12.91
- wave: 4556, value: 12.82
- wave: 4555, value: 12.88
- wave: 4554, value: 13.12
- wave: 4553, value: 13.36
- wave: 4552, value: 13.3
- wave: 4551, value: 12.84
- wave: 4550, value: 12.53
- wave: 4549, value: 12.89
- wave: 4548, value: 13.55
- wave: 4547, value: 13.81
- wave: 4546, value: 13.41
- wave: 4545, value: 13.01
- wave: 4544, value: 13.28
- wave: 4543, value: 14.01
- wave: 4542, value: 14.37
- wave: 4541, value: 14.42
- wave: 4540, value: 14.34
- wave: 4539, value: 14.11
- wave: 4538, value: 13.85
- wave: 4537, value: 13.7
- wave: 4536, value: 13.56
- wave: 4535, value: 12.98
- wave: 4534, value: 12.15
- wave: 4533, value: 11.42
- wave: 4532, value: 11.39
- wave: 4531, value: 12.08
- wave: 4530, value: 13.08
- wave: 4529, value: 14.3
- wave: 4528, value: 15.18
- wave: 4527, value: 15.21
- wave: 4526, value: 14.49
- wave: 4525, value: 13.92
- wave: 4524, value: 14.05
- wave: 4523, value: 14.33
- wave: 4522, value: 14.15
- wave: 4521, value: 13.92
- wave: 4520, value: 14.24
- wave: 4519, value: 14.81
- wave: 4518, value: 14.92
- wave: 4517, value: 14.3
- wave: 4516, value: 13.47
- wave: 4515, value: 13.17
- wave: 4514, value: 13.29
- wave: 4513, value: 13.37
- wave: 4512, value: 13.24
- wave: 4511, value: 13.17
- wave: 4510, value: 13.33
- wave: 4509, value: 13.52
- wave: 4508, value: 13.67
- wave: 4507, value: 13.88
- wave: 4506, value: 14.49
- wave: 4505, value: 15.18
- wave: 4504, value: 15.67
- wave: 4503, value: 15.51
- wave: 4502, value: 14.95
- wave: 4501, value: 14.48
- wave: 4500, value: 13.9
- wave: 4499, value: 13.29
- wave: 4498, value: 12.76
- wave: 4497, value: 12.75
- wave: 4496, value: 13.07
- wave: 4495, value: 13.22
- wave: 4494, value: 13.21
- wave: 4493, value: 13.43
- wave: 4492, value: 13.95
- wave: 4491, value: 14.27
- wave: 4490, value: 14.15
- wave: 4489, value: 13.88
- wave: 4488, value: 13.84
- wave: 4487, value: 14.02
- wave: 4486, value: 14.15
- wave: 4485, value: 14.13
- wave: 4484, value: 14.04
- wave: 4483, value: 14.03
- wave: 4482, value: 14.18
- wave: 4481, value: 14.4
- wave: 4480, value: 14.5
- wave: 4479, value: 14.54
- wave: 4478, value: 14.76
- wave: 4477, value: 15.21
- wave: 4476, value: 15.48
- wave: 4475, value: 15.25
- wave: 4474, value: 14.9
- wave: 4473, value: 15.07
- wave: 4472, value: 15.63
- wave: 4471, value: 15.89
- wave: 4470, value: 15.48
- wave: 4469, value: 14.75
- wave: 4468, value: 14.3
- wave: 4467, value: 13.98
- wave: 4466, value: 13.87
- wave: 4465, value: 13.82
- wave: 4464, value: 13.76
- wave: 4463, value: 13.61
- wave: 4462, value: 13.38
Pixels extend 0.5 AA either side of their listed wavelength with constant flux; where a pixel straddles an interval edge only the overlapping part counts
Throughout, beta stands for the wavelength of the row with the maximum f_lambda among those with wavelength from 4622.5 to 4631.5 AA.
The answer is 4631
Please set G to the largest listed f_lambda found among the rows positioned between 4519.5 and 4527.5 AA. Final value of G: 15.21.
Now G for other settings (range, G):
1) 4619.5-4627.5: 14.04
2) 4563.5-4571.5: 15.8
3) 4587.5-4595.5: 14.96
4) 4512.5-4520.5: 14.92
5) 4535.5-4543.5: 14.42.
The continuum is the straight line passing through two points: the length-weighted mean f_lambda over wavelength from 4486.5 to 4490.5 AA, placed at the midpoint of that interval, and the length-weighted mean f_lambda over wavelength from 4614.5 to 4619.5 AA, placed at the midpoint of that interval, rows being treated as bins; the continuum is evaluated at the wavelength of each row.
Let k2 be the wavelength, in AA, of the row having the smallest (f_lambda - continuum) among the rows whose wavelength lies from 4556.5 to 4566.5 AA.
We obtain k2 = 4559 AA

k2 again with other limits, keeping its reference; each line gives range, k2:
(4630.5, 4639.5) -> 4634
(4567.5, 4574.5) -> 4574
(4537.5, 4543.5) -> 4538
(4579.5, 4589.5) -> 4580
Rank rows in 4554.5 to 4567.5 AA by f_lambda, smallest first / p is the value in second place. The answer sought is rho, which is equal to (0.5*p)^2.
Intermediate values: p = 12.87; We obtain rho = 41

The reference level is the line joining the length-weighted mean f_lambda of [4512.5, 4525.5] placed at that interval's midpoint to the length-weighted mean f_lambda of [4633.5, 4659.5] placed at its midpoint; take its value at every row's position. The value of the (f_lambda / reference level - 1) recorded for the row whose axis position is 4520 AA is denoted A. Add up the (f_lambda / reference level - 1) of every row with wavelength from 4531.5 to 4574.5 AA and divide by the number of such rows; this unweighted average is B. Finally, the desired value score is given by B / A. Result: -2.8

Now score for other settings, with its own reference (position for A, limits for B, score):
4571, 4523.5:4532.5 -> 0.2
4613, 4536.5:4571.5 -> 0.3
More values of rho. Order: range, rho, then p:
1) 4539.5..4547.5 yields 44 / 13.28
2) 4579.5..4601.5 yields 34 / 11.67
